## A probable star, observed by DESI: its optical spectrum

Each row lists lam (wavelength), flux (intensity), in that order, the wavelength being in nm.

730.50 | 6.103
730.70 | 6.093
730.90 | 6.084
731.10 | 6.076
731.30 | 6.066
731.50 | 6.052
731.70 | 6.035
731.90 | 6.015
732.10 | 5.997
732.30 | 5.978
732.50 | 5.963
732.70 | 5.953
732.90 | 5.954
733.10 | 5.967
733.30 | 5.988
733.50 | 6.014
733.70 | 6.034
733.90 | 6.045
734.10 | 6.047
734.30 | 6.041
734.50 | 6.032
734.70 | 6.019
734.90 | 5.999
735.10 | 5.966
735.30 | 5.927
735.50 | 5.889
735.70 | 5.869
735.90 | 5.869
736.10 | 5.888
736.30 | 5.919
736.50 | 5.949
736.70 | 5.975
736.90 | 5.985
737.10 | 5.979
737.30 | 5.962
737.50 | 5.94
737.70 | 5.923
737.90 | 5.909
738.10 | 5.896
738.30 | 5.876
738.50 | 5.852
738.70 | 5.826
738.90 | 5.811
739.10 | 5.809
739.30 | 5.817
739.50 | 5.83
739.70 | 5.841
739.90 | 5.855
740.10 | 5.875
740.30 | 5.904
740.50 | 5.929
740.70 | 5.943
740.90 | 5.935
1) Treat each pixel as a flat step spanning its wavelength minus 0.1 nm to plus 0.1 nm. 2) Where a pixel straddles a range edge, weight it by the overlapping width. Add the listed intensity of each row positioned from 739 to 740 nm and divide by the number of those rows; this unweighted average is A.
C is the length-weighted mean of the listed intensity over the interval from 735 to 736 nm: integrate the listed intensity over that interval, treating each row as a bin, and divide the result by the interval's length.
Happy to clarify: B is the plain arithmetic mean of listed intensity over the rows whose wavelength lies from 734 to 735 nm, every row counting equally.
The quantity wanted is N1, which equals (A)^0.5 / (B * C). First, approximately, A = 5.83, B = 6.03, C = 5.90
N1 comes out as 0.0679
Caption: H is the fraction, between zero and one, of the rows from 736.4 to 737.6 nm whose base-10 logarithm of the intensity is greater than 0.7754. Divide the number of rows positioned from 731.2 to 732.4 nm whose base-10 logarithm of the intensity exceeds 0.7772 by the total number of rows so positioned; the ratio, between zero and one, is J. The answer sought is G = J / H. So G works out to 1.7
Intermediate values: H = 0.50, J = 0.83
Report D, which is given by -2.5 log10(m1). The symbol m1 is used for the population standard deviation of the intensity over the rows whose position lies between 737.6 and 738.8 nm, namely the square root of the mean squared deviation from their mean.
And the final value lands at 3.7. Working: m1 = 0.033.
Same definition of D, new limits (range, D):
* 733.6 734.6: 5.6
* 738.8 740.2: 4.1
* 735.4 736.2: 5.0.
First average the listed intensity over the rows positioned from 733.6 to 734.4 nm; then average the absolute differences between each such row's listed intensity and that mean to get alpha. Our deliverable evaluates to 0.004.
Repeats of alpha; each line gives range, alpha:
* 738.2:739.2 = 0.023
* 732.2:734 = 0.028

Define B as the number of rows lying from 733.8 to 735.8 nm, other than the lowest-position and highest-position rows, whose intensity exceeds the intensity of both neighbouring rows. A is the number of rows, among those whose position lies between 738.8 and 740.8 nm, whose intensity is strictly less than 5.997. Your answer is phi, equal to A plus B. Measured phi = 11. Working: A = 10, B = 1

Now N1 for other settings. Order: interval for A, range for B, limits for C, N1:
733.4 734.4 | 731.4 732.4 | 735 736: 0.0692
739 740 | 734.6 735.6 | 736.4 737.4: 0.0679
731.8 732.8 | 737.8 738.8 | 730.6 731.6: 0.0686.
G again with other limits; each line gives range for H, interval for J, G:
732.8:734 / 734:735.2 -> 1.0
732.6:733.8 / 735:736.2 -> 0.0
